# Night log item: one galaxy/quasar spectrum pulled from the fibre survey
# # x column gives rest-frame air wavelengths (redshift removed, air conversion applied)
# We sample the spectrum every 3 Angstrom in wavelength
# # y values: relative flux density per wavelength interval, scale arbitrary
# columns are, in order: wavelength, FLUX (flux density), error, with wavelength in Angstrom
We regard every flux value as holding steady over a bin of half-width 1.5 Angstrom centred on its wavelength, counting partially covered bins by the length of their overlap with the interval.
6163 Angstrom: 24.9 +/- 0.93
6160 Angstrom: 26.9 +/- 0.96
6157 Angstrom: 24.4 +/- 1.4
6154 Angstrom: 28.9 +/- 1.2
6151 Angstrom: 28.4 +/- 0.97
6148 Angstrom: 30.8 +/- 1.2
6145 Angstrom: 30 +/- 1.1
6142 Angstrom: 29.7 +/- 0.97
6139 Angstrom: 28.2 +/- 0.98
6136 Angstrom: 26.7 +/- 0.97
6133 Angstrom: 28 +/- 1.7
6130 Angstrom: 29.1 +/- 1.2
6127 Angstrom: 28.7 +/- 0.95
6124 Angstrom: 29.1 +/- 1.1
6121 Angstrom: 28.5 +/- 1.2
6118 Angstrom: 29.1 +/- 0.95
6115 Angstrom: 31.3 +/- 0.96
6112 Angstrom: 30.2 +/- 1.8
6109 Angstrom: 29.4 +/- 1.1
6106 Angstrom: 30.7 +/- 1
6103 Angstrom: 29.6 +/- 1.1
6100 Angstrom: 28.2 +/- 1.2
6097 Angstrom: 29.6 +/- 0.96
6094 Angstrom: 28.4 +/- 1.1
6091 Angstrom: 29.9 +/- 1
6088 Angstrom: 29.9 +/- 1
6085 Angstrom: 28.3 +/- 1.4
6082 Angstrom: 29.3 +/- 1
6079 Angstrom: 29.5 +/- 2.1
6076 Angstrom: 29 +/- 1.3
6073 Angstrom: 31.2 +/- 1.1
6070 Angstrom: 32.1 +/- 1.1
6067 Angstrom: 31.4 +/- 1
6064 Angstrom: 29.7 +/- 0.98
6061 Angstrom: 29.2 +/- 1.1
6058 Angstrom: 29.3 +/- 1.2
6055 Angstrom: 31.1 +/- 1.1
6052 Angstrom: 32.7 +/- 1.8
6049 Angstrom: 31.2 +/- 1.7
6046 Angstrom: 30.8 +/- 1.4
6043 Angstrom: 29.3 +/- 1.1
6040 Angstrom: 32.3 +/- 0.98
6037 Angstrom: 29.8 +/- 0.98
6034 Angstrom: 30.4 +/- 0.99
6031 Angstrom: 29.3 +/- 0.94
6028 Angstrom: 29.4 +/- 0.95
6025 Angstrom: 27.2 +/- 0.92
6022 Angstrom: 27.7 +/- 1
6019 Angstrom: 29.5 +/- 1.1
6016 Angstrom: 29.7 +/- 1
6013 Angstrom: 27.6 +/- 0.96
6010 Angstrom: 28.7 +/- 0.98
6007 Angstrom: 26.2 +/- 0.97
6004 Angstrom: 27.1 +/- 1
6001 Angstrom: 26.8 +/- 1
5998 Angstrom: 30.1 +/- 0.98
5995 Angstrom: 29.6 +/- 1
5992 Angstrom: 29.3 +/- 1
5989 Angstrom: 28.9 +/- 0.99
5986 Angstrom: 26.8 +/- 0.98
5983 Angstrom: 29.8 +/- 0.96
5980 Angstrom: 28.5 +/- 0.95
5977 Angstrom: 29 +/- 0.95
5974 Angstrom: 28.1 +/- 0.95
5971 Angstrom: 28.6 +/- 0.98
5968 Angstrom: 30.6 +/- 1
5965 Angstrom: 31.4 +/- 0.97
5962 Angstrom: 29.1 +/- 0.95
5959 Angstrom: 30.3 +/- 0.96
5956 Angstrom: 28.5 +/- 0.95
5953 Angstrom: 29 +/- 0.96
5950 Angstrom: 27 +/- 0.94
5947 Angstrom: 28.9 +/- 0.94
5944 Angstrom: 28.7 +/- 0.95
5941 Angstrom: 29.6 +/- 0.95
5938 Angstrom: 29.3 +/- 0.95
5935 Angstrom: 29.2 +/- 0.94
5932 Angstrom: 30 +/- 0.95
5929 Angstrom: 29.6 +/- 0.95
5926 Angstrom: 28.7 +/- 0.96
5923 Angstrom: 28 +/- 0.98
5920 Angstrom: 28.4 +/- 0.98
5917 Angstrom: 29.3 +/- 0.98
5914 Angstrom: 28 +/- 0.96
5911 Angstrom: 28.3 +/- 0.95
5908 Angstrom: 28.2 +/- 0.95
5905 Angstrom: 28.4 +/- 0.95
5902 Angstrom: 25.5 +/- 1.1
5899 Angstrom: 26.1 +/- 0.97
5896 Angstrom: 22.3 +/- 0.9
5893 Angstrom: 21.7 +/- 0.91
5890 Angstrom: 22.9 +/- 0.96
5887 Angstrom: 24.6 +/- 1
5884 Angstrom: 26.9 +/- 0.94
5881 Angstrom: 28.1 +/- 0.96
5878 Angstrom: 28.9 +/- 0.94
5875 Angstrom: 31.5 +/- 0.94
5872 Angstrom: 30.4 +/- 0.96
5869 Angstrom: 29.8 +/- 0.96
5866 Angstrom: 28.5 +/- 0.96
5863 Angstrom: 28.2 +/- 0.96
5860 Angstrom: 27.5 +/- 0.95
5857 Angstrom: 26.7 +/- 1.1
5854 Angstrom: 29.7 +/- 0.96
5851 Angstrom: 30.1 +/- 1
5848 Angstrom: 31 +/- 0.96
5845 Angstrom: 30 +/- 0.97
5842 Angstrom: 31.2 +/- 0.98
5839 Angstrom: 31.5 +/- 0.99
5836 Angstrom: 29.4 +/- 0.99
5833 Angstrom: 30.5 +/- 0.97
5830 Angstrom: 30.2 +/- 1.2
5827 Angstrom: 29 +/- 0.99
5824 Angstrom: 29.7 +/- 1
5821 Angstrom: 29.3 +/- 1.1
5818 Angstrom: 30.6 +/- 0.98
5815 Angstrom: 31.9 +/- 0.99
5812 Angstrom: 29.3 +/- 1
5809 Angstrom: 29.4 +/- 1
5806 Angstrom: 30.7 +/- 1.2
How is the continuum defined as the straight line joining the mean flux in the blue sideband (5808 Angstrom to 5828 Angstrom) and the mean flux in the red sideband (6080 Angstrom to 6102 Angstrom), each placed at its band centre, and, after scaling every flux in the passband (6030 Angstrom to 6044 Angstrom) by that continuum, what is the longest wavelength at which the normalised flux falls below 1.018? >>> 6043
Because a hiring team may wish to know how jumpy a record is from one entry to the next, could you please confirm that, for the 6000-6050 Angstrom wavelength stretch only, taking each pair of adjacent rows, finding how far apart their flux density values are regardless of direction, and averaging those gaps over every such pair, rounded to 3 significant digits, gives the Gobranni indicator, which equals 1.30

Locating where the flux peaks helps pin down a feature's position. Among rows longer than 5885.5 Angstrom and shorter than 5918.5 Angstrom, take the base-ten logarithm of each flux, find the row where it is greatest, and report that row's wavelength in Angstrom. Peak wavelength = 5917 Angstrom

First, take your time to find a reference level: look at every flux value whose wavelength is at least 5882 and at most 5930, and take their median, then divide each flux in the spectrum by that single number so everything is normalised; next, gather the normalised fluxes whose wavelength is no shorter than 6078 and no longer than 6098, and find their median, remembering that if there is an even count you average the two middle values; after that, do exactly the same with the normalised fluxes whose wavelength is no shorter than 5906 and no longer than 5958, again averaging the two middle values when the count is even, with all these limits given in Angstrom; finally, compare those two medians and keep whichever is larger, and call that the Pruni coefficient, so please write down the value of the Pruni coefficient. 1.05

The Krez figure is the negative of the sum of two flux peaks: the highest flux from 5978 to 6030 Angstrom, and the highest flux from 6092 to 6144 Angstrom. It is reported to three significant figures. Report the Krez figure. -61.4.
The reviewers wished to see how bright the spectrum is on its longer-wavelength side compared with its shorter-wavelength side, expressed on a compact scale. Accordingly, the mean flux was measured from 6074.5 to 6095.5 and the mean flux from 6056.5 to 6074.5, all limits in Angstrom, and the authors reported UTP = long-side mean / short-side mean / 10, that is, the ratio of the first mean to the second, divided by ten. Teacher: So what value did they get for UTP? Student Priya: 0.096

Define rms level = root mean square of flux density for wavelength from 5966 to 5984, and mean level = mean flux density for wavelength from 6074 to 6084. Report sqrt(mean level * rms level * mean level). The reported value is 158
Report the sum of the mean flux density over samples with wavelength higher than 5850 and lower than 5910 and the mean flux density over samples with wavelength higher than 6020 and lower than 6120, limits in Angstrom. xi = 57.2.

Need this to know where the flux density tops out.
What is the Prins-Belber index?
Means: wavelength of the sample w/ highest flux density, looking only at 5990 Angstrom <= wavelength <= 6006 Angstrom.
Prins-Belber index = 5998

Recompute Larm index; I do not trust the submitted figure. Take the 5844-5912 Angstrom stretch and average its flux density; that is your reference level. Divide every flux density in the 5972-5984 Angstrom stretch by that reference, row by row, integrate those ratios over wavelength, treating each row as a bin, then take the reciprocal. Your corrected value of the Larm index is 0.080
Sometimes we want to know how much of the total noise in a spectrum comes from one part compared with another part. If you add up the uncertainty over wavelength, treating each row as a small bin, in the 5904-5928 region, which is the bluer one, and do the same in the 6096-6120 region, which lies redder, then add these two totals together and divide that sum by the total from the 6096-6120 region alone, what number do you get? 1.85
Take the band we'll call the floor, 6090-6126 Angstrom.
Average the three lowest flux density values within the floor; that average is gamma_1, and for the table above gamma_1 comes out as 28.4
